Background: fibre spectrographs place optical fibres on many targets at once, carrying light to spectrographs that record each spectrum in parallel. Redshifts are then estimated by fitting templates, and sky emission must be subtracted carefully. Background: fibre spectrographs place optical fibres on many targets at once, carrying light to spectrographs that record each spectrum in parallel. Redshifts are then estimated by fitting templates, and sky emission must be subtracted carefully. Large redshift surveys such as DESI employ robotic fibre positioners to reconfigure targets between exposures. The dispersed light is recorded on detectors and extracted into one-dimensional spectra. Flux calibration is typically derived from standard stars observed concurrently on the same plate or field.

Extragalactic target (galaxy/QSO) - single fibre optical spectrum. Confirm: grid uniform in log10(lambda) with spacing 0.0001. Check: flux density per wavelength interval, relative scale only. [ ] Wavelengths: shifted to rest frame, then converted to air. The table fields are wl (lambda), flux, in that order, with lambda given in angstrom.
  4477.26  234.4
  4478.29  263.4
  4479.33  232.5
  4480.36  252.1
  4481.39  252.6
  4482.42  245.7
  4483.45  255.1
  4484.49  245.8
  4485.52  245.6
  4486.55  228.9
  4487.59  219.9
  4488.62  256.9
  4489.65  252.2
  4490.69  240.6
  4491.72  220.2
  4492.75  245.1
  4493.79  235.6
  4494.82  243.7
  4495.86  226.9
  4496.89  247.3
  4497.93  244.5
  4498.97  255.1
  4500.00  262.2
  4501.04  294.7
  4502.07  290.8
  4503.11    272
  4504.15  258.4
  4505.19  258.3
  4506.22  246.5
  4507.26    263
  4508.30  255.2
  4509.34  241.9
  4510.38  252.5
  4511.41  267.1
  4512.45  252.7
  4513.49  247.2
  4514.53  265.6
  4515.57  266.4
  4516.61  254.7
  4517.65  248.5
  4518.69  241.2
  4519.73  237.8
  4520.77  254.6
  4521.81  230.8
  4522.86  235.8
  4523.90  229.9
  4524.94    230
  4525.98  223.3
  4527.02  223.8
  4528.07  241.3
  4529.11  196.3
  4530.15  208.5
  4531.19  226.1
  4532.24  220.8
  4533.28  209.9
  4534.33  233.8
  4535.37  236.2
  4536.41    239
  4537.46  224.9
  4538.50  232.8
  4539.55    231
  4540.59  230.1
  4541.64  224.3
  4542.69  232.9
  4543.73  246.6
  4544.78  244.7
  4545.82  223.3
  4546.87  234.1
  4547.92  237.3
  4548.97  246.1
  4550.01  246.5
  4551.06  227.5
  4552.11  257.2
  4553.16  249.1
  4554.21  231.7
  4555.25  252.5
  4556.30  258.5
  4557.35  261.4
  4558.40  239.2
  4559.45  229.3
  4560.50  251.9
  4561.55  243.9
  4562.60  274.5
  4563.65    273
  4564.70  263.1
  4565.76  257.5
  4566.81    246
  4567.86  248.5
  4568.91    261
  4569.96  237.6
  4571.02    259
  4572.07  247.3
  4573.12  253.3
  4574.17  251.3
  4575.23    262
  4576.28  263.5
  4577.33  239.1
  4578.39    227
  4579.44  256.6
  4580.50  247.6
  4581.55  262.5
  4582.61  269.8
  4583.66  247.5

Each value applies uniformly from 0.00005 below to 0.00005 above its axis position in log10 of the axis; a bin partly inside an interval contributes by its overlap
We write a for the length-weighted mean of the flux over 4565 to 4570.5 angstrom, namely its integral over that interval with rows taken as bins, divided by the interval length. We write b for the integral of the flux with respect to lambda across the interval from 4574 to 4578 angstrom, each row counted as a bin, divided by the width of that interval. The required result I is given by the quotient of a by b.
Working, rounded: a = 250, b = 253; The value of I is 0.989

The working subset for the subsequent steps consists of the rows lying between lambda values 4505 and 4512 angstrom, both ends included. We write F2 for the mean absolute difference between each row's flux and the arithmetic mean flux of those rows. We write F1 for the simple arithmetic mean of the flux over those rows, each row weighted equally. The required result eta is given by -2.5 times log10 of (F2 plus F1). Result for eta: -6.04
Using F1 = 255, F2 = 6.8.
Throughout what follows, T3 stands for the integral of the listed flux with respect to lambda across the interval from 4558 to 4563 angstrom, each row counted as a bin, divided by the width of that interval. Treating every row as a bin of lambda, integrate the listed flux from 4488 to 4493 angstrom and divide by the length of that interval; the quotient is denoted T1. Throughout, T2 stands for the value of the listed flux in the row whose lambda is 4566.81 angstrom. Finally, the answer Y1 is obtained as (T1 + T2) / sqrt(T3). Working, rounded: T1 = 243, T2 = 246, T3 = 247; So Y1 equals 31.1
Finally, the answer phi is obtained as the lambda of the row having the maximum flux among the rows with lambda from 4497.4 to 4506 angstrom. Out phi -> 4501.04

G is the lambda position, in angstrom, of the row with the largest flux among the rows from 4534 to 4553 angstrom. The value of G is 4552.11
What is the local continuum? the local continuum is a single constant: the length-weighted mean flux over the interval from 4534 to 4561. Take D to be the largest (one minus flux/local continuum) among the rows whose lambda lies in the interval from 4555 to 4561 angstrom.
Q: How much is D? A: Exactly 0.042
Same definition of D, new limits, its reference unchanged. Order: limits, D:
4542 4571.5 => 0.067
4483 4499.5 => 0.081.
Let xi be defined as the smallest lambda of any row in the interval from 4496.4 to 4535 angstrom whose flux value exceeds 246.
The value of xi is 4496.89 angstrom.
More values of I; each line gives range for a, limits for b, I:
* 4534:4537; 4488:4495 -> 0.978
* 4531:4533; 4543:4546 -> 0.920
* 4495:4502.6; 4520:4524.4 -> 1.092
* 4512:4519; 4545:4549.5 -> 1.076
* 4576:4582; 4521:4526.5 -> 1.076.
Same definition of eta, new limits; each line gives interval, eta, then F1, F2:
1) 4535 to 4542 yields -5.93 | 231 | 4.1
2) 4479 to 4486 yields -6.01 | 247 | 5.3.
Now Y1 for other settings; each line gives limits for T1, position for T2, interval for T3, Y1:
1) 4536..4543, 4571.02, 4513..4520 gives 30.8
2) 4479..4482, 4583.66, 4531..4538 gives 32.8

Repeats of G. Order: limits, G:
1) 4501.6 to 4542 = 4502.07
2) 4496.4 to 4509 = 4501.04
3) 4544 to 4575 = 4562.60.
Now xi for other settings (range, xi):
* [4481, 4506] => 4481.39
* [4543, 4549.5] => 4543.73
